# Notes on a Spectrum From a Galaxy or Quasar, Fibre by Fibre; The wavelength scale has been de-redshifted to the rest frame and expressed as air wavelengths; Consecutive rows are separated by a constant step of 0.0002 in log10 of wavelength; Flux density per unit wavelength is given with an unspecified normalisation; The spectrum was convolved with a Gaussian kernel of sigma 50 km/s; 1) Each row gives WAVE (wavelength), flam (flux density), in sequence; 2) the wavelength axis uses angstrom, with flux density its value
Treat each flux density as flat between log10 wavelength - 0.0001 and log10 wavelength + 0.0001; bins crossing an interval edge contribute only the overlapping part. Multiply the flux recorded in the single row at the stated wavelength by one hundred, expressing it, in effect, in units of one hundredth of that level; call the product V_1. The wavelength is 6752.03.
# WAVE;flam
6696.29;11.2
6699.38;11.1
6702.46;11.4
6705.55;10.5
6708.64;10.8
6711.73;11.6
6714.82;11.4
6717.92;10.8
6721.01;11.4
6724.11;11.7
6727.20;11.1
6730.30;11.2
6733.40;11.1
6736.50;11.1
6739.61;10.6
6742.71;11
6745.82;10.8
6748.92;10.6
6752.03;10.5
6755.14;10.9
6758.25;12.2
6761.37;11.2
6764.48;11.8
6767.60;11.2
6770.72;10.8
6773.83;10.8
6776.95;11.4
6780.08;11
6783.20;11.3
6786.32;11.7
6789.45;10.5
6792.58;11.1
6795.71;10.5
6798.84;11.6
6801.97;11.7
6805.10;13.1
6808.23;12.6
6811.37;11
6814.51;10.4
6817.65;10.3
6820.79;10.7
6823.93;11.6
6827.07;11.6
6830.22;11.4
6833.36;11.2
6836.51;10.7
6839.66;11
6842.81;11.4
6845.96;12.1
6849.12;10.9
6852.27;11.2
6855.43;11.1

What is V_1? 1050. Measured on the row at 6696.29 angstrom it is 1120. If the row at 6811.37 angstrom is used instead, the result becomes 1100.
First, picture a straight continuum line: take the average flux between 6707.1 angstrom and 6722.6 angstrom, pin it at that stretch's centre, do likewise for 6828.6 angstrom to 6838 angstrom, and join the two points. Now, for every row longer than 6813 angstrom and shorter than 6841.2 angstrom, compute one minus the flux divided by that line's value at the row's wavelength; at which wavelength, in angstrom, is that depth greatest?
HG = 6817.65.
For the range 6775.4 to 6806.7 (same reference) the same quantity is 6789.45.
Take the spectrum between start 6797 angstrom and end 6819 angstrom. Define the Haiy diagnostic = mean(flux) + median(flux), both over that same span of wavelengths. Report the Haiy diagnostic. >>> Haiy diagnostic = 23.1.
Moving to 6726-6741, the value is 22.1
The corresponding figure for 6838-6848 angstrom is 22.9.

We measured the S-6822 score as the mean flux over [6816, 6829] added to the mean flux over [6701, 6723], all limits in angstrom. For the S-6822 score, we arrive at 22.2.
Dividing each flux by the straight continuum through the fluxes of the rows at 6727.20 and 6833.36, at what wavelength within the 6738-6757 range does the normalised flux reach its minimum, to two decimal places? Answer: 6752.03 angstrom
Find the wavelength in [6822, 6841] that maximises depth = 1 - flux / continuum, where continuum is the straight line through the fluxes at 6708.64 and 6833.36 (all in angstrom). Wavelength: 6836.51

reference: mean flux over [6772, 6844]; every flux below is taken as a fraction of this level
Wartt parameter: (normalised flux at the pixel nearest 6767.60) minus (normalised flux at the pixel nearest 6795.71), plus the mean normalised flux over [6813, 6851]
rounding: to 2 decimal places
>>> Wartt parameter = 1.05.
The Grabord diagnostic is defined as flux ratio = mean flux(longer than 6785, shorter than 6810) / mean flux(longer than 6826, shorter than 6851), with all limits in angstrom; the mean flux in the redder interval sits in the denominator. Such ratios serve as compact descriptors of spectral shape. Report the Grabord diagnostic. 1.028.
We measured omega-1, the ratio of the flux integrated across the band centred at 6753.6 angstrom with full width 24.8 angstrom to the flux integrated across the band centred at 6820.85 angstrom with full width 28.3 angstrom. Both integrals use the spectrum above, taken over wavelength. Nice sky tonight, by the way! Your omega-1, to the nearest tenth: 0.9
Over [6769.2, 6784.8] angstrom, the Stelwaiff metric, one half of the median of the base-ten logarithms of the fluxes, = 0.521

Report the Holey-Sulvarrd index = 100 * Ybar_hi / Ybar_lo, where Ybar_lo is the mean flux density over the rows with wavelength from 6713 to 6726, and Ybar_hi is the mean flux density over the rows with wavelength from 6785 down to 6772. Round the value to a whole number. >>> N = 98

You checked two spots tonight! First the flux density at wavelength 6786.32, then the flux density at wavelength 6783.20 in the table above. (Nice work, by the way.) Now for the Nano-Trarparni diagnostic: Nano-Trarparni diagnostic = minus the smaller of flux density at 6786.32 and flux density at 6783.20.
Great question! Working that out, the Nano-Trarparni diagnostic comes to -11.3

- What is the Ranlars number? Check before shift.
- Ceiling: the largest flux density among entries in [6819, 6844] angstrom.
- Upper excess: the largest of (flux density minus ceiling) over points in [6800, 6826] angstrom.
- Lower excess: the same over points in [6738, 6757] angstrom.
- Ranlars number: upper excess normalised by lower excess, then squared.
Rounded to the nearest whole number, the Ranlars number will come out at 6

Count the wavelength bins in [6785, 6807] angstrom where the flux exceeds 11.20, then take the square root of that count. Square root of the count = 2.00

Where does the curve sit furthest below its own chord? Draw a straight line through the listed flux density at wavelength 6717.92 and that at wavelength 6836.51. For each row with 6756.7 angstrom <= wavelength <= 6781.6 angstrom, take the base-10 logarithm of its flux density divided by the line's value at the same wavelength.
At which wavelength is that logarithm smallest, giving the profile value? 6770.72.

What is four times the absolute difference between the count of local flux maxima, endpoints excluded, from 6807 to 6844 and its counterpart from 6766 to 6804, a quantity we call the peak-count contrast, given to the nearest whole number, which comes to 12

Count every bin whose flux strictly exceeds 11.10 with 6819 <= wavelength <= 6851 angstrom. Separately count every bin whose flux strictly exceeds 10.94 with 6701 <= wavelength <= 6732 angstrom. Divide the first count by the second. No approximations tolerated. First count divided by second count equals 0.86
